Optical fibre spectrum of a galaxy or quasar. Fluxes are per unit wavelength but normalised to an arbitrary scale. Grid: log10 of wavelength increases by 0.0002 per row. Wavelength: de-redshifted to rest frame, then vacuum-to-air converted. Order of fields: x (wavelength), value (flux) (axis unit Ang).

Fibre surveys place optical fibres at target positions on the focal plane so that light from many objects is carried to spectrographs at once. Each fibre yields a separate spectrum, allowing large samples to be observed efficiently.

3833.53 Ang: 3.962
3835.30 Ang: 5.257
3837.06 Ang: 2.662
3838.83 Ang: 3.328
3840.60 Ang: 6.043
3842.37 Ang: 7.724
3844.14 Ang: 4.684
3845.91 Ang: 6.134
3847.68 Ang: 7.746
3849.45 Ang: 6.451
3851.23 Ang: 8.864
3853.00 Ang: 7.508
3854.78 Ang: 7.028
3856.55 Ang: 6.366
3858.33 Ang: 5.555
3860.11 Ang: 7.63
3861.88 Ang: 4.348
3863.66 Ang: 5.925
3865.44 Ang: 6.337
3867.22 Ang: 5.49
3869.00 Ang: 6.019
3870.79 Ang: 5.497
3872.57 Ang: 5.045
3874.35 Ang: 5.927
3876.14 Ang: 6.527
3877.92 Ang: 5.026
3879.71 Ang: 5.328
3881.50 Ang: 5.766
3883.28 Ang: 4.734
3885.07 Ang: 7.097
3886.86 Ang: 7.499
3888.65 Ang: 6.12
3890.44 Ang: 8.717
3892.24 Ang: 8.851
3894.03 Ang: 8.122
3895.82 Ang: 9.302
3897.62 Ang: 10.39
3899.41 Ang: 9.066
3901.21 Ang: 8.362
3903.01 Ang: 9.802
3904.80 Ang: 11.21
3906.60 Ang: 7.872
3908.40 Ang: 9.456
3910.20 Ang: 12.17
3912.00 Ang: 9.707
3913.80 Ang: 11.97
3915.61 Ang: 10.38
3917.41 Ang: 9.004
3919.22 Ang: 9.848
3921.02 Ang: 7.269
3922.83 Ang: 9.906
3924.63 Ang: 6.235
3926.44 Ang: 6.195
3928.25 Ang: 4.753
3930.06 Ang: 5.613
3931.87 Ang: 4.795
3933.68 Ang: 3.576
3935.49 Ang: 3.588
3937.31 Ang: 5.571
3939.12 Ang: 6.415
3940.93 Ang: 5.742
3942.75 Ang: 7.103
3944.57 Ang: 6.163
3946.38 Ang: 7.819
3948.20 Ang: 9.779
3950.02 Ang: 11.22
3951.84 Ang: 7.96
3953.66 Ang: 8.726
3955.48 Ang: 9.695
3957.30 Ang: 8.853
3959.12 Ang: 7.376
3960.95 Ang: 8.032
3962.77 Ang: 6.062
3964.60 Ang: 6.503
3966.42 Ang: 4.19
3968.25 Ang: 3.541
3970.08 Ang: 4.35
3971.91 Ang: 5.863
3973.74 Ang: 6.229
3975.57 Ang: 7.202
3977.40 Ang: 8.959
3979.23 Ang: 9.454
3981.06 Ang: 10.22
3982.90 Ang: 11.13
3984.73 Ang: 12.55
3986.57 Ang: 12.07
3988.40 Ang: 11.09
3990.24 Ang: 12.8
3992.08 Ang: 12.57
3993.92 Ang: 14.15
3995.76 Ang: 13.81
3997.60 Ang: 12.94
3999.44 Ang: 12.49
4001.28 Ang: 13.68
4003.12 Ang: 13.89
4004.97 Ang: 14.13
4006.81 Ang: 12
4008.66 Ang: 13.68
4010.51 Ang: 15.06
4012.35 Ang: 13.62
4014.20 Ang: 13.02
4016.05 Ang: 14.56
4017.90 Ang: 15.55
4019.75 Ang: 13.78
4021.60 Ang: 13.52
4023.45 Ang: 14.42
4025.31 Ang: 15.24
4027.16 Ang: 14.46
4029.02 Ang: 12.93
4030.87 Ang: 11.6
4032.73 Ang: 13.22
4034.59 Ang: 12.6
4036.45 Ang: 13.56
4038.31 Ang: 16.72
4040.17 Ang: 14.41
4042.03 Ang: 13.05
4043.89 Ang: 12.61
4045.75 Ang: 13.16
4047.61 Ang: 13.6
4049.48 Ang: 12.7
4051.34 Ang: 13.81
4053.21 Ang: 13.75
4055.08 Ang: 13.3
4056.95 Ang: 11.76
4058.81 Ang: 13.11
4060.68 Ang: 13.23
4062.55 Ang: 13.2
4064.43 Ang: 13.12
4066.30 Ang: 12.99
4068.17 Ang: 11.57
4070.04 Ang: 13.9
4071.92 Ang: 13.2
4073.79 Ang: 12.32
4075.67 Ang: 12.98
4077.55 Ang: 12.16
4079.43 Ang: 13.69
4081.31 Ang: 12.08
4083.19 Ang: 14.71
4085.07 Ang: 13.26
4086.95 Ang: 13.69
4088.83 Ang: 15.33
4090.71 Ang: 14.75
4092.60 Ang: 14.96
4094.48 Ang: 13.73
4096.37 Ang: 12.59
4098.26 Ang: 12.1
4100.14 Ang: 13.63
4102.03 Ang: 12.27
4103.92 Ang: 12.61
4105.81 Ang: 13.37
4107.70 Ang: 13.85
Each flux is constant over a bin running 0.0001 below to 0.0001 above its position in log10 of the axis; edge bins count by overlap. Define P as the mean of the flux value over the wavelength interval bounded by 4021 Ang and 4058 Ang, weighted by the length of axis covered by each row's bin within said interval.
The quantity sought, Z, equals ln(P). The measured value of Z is 2.60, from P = 13.5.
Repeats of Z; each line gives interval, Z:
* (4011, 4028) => 2.66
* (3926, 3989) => 2.00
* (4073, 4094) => 2.61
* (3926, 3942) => 1.63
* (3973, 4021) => 2.52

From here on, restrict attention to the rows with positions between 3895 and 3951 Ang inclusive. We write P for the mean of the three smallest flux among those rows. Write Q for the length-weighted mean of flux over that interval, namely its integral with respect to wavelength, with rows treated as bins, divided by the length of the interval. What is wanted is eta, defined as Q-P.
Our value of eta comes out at 4.1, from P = 4.0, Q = 8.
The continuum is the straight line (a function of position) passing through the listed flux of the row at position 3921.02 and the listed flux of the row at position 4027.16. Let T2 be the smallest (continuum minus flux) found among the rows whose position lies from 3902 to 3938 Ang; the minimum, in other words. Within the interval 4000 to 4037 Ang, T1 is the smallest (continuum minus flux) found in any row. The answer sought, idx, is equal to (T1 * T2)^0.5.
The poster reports 3.12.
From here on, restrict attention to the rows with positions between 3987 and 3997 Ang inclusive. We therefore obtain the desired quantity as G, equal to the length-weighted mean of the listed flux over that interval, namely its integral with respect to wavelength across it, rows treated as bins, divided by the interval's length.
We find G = 13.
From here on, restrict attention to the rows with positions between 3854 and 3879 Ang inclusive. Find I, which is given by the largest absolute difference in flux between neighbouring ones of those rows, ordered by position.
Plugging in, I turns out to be 3.3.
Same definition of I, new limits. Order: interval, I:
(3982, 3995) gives 1.7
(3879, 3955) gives 3.7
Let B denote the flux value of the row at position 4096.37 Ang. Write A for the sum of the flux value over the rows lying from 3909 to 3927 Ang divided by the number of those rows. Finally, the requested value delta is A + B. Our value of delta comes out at 21.9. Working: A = 9.3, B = 12.59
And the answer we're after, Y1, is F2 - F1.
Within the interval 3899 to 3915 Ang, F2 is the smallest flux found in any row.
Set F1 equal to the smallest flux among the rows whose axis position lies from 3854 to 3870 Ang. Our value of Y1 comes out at 3.5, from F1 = 4.348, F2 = 7.872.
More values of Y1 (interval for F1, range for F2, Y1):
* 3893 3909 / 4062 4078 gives 3.7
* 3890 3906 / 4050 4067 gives 3.6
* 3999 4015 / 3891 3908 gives -4.1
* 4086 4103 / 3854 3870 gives -7.8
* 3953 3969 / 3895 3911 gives 4.3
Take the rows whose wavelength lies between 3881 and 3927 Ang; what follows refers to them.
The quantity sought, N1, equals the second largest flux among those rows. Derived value 11.97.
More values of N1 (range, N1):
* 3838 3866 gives 7.746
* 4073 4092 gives 14.75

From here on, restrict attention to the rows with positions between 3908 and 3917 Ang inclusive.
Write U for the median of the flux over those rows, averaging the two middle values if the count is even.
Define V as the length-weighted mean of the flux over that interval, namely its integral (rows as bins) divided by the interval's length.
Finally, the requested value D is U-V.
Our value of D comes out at -0.33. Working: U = 10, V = 10.7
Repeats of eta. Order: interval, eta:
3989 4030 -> 1.4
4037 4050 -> 1.0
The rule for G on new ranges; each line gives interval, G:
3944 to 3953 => 9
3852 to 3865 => 6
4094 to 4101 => 13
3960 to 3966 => 7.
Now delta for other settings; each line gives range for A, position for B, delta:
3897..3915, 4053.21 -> 23.8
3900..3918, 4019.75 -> 23.8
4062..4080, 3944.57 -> 19.1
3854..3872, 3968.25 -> 9.6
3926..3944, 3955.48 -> 15.0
